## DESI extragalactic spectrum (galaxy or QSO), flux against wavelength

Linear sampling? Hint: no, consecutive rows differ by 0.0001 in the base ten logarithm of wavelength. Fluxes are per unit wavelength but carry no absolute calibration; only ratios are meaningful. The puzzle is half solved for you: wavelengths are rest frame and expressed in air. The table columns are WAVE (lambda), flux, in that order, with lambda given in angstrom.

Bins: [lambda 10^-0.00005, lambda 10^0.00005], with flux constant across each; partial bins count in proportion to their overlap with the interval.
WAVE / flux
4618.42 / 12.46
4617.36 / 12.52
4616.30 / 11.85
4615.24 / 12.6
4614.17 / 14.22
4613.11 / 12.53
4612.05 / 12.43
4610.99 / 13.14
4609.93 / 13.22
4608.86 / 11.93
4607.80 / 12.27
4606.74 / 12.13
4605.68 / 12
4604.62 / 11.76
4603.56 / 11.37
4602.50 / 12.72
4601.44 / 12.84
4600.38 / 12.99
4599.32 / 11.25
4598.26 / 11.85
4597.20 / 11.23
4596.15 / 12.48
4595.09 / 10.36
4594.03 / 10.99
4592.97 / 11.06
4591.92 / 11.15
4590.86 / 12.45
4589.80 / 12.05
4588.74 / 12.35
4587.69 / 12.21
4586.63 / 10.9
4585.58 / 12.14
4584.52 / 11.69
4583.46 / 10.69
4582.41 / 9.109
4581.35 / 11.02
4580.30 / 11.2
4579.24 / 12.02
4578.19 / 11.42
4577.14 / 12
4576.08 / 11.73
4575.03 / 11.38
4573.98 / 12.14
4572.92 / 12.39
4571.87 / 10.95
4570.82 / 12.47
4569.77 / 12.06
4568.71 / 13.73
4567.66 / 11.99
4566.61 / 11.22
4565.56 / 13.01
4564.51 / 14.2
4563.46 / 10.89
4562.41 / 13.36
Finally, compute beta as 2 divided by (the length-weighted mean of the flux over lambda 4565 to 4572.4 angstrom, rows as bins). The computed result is 0.164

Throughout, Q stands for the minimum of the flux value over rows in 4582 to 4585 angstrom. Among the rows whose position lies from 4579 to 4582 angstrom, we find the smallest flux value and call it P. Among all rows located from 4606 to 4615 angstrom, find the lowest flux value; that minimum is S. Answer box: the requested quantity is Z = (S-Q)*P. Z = 31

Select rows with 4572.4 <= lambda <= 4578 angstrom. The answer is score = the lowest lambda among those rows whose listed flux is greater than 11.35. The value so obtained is 4572.92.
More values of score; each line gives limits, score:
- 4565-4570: 4565.56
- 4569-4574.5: 4569.77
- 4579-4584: 4579.24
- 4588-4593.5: 4588.74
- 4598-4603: 4598.26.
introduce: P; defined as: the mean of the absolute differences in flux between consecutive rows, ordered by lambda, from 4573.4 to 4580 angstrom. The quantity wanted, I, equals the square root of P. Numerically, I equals 0.72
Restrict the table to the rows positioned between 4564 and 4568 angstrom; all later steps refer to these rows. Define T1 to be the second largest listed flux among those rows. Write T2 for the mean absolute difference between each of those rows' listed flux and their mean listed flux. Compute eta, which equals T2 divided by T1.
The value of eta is 0.077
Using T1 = 13.01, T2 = 1.00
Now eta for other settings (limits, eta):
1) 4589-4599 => 0.050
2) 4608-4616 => 0.043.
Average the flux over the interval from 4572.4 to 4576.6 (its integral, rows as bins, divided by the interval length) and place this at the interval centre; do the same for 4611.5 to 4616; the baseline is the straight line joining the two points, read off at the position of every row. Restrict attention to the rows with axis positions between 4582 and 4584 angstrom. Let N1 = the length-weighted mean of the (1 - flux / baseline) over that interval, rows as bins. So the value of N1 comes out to 0.179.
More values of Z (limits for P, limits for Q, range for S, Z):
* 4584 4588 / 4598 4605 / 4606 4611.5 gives 7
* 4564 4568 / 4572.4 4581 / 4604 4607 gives 6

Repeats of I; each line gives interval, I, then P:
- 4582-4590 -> 0.93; 0.86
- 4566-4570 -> 1.18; 1.39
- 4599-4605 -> 0.87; 0.75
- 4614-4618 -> 1.01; 1.01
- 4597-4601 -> 0.99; 0.99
